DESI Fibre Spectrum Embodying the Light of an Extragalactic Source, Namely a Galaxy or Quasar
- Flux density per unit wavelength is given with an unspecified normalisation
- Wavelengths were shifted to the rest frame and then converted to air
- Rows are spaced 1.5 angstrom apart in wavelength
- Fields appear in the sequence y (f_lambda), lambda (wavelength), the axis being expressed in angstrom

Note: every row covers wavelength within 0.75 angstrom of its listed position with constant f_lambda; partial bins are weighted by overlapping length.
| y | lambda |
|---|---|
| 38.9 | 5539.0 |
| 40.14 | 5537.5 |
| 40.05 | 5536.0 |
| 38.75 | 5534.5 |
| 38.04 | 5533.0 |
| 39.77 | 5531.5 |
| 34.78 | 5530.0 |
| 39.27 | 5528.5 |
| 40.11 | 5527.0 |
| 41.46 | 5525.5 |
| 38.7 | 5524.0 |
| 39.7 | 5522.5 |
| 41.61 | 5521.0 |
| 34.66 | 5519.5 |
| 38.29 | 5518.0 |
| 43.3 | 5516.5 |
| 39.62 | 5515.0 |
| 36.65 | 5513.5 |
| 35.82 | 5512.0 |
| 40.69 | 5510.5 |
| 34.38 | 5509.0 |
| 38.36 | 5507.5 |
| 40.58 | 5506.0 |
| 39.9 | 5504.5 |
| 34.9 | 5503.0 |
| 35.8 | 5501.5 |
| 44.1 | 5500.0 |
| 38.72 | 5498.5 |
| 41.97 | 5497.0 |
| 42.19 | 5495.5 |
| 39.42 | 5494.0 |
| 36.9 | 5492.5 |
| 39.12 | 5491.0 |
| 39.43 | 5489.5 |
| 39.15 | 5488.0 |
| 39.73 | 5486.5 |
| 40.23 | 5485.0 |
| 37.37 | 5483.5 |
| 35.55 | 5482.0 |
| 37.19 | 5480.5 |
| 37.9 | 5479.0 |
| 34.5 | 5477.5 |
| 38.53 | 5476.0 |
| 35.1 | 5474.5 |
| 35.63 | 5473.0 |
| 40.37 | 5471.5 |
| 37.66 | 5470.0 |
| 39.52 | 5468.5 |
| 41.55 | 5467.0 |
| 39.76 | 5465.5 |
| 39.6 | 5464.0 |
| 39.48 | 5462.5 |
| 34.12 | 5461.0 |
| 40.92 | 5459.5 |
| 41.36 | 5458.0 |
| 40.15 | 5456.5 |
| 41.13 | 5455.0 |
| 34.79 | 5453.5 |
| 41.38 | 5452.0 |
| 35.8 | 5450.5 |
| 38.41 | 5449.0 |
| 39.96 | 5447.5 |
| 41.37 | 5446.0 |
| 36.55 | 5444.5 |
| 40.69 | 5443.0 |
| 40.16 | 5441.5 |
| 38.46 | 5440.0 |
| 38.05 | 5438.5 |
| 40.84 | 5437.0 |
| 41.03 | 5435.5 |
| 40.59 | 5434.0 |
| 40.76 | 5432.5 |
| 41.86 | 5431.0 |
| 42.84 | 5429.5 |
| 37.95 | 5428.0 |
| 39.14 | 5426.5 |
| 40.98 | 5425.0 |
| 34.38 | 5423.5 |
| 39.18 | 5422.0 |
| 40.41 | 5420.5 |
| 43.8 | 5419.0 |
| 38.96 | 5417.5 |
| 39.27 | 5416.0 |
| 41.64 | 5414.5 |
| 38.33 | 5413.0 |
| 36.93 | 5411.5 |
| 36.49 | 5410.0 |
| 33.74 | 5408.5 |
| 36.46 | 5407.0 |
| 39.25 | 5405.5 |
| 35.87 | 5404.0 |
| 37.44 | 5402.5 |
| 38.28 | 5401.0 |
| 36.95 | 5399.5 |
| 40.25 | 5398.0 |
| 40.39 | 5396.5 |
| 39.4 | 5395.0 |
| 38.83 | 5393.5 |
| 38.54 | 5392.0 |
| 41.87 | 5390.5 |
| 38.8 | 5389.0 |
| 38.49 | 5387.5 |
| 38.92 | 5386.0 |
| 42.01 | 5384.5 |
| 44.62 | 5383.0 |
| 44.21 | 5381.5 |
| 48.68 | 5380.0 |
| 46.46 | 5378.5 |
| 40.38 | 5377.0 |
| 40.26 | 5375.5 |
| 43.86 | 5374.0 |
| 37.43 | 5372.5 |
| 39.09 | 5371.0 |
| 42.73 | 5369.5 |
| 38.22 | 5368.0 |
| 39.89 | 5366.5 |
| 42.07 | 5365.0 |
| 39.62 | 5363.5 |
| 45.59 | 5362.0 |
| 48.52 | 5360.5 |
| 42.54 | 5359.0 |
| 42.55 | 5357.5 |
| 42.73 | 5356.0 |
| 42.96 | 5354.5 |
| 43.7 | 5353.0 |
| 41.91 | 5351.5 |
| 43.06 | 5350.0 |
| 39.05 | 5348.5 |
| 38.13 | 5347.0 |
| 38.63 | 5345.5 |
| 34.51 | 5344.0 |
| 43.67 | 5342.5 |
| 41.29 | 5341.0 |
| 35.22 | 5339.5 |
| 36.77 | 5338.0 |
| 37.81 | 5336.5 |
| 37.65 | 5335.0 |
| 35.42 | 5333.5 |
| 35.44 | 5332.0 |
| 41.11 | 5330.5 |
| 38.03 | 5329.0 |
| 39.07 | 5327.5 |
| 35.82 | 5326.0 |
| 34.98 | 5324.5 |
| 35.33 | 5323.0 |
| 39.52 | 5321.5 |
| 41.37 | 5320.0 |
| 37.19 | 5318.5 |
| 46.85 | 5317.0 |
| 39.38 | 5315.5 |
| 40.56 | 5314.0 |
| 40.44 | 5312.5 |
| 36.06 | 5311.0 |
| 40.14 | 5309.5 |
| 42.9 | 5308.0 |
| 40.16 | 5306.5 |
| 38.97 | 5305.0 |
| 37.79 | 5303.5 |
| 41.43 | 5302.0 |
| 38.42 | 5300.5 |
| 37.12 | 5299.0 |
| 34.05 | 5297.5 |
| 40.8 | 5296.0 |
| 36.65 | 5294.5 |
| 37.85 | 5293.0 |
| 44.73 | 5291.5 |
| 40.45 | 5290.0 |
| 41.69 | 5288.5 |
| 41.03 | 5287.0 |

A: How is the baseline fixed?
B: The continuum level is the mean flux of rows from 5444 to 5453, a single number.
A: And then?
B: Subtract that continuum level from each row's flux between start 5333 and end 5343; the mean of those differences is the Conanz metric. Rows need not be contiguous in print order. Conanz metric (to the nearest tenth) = -0.7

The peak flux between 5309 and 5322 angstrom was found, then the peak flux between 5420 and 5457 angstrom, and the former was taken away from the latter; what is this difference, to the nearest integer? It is -4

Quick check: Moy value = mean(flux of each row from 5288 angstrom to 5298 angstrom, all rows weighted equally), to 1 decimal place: 39.5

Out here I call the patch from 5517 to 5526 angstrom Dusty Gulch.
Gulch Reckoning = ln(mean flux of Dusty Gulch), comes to 3.67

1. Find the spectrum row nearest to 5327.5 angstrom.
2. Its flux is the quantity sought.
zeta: 39.07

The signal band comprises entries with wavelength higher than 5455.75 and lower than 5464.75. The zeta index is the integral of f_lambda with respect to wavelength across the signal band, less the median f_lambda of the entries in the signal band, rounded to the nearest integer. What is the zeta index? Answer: 314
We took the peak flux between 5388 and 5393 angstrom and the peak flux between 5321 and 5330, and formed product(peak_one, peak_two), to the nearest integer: 1655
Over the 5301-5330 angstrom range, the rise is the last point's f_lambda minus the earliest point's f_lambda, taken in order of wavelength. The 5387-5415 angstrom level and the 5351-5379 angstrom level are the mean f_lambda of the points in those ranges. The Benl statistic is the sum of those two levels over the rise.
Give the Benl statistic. -24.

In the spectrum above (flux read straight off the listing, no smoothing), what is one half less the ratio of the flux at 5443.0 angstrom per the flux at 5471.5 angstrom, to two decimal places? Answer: -0.51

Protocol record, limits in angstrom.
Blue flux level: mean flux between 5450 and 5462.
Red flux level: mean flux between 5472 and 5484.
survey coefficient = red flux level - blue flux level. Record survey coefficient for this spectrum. -2.2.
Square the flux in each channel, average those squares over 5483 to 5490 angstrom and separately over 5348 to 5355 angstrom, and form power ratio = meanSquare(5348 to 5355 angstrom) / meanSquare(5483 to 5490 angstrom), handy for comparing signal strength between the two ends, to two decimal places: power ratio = 1.16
